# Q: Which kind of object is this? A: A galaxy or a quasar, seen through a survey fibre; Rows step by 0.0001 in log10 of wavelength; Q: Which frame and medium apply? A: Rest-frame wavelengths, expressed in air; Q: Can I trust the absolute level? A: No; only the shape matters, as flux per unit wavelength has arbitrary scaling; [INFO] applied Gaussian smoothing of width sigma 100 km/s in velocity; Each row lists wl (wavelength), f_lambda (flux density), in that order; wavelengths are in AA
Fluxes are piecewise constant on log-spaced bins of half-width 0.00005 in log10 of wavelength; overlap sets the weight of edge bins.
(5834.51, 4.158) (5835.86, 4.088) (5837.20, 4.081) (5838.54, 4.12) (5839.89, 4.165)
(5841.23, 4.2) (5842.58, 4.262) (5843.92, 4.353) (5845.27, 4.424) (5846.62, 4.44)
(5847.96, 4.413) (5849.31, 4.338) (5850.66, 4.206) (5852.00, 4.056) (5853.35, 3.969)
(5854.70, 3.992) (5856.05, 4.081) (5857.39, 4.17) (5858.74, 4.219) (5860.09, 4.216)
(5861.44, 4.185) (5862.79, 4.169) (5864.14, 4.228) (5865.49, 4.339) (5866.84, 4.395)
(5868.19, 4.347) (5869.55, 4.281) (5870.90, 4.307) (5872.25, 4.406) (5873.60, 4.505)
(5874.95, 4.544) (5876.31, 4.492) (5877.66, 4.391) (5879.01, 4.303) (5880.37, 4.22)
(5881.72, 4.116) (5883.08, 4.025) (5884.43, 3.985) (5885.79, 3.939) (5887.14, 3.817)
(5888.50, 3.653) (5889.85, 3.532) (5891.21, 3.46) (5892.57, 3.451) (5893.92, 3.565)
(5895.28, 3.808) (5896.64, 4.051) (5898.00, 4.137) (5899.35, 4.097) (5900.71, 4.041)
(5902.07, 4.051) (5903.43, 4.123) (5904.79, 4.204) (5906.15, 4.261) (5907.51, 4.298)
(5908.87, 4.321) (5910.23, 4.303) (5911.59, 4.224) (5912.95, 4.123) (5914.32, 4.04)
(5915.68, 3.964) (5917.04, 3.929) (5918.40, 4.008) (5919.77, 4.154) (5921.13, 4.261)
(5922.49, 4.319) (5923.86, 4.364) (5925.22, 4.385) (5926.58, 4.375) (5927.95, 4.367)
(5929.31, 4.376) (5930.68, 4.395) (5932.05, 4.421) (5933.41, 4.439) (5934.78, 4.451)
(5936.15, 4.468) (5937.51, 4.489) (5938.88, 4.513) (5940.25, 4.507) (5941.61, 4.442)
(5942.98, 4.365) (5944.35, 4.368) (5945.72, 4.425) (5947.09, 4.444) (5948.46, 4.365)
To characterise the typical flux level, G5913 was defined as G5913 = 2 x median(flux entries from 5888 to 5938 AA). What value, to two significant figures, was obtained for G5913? 8.4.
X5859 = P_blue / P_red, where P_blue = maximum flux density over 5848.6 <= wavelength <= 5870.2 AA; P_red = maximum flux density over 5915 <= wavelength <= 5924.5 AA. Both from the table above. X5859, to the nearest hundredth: 1.01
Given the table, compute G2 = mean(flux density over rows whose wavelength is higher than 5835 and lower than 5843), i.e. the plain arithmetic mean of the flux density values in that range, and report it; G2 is 4.15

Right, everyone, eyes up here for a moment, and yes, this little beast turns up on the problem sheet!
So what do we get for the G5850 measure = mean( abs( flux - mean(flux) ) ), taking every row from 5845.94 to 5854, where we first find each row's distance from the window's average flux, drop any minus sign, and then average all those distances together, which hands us 0.16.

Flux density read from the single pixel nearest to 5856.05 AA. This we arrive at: 4.081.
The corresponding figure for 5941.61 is 4.442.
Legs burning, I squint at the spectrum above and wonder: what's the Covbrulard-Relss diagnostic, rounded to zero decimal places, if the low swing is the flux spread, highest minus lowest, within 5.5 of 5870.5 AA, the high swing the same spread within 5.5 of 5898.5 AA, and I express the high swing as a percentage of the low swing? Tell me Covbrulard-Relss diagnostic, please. 217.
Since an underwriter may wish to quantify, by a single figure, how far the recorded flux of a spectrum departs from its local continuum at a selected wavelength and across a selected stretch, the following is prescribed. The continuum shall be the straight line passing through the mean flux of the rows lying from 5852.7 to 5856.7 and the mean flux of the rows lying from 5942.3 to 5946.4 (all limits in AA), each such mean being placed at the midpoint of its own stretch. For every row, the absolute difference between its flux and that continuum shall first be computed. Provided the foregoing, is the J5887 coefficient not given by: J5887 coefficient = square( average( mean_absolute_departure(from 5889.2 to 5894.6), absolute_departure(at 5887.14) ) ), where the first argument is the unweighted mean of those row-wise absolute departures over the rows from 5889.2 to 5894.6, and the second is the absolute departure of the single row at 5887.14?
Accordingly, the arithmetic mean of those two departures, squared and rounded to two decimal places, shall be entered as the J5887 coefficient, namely 0.25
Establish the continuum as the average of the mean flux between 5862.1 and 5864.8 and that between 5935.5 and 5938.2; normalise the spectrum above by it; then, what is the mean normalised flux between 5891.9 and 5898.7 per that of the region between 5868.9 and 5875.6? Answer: 0.86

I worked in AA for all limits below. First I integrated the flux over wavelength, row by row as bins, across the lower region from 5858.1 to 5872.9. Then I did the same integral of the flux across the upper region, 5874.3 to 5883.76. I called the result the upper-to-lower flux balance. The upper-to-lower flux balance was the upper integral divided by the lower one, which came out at 0.64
